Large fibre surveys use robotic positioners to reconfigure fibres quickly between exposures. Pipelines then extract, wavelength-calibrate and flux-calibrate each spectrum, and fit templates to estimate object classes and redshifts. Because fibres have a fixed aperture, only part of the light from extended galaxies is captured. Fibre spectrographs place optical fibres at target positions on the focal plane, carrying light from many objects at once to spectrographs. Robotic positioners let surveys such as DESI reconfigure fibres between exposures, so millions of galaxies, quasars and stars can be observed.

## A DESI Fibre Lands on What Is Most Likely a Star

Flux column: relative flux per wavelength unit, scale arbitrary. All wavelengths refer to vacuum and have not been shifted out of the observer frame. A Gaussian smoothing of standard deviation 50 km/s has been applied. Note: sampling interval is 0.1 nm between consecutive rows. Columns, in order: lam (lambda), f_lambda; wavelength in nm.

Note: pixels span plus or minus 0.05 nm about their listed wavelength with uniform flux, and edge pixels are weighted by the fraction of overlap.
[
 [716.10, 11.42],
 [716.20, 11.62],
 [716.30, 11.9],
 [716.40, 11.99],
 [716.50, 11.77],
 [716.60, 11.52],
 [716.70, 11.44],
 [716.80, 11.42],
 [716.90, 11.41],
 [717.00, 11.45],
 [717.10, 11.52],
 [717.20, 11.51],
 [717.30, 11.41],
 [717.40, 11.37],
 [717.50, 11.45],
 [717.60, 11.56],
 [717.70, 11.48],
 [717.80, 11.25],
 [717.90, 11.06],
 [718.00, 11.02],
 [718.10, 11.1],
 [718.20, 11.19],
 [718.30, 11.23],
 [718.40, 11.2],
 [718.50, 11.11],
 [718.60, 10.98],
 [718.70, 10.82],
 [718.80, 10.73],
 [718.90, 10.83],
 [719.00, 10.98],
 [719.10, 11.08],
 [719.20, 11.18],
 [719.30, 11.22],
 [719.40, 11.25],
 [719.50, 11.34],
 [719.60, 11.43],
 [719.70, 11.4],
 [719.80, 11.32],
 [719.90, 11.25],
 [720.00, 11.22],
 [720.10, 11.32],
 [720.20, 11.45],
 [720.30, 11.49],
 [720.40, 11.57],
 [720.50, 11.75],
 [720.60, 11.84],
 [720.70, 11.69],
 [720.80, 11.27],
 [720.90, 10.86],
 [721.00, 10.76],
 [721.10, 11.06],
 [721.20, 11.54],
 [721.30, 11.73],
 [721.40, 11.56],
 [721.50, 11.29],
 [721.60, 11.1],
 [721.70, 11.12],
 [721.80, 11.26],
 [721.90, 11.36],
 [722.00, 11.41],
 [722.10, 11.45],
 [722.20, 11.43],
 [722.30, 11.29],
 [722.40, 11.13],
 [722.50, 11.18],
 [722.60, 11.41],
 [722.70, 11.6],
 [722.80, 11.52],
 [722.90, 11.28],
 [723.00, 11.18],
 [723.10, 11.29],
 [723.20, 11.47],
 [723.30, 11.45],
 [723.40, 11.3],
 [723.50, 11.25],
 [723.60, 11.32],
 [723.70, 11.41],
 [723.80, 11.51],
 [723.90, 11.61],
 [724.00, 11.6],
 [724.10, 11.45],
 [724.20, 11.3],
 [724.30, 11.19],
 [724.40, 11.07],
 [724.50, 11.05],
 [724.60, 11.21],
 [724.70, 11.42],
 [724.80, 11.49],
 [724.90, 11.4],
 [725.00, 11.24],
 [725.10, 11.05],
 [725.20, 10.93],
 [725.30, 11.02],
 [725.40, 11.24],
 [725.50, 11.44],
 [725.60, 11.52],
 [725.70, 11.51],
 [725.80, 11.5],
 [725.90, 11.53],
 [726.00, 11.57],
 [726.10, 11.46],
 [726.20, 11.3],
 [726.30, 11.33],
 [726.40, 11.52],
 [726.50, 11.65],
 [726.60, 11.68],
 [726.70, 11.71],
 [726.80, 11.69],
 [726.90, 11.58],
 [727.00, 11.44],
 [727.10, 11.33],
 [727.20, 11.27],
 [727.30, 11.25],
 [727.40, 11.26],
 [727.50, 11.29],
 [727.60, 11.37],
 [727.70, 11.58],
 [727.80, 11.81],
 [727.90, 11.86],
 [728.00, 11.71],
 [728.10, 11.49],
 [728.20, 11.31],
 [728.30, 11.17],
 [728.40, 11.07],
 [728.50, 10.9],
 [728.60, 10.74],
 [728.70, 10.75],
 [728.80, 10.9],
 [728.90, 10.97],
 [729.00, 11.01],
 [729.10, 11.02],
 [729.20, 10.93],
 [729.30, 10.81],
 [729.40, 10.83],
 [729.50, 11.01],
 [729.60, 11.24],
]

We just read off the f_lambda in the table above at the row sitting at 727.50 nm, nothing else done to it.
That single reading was 11.29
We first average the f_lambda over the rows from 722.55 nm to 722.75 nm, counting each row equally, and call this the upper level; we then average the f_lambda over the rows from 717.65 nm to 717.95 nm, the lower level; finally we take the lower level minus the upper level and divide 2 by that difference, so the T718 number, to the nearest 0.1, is -8.3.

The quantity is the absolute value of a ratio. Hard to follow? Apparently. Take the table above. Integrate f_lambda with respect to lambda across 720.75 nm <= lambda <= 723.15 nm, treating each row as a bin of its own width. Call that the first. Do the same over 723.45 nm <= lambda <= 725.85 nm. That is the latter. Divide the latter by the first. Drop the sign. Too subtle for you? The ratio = 1.00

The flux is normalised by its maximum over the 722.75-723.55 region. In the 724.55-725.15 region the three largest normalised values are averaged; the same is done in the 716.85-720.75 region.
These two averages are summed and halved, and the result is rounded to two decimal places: 1.01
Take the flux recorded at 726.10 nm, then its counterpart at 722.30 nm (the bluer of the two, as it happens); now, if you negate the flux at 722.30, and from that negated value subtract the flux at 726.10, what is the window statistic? -22.75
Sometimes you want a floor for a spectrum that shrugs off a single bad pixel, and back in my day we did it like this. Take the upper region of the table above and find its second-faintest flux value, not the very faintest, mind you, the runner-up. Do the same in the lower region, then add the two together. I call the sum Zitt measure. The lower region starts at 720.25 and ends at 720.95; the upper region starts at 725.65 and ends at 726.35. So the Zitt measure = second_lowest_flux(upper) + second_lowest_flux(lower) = 22.6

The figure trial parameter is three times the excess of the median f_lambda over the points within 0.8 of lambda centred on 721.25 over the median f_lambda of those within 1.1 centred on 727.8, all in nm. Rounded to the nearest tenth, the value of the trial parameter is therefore -0.5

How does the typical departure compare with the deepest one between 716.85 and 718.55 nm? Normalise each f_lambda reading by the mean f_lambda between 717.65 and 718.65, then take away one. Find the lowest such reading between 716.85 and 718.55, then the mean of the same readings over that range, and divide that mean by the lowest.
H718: -1.06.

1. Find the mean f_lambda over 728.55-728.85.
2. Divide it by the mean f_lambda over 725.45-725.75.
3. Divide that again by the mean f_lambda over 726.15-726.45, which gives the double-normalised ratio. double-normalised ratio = 0.0825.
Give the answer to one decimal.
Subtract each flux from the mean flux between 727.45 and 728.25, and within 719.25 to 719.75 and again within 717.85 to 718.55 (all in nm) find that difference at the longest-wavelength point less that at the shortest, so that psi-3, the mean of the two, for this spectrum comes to -0.1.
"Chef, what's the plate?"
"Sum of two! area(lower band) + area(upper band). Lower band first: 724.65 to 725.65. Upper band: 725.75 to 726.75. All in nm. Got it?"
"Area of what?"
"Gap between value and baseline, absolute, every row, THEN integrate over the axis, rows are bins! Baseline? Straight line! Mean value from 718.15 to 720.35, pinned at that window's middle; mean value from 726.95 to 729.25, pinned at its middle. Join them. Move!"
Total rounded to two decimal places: 0.49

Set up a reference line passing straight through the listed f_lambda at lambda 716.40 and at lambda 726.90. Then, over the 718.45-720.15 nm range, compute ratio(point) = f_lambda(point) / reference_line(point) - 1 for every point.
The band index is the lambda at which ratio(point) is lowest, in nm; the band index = 718.80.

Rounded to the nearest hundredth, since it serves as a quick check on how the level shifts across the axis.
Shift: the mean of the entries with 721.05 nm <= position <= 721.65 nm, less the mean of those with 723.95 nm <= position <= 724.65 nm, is 0.11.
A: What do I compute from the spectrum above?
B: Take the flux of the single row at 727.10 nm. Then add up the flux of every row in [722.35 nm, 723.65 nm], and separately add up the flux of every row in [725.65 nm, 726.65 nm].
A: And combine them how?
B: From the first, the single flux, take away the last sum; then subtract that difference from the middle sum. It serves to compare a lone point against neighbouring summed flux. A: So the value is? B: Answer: 251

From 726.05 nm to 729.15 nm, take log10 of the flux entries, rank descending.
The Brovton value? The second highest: 1.07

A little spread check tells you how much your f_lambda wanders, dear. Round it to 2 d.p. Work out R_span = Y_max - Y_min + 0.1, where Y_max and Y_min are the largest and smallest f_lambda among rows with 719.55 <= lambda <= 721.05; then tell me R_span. 1.18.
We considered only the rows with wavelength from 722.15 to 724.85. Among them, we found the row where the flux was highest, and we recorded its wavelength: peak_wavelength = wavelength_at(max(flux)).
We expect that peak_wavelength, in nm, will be 723.90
